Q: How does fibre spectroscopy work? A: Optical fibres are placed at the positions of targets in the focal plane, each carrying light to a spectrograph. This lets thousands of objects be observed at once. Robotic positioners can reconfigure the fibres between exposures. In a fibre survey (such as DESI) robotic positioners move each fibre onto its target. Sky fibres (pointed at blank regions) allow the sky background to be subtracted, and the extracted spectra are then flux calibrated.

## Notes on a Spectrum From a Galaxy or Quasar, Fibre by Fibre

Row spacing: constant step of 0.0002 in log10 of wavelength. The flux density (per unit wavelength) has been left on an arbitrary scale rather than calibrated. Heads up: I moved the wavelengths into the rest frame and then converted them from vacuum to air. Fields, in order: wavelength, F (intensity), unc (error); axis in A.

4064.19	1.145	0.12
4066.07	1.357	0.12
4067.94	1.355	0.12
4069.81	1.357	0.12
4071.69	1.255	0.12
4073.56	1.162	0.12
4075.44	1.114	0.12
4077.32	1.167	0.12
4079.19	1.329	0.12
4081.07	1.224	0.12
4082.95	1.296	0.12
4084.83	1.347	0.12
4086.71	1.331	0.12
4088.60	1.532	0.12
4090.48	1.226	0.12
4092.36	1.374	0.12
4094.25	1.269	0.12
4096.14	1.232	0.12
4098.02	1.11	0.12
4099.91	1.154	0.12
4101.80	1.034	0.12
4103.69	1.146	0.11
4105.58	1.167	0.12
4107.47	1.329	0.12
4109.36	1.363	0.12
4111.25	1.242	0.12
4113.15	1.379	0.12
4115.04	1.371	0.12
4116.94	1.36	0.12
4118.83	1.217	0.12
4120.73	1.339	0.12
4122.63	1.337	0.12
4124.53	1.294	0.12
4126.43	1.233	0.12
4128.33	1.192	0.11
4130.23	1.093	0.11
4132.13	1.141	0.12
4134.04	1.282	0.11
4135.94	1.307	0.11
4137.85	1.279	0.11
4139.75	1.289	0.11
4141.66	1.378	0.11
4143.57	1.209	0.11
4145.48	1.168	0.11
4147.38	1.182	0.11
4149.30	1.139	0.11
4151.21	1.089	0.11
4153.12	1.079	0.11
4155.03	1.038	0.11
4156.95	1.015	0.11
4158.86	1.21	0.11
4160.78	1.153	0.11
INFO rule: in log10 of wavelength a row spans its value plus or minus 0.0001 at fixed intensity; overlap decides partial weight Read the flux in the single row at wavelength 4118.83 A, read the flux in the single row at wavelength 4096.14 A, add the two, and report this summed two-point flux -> 2.45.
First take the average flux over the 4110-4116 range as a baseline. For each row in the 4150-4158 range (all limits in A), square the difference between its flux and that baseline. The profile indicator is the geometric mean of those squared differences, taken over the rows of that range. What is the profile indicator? 0.075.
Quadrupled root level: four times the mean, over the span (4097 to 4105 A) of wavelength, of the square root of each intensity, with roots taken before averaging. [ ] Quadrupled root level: 4.22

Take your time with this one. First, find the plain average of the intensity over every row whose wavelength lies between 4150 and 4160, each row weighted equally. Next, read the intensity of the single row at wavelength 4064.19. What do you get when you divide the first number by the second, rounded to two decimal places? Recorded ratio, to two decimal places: 0.95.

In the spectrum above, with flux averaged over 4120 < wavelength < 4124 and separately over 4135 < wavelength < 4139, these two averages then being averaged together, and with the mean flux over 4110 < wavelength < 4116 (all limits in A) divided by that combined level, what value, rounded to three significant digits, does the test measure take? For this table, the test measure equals 1.01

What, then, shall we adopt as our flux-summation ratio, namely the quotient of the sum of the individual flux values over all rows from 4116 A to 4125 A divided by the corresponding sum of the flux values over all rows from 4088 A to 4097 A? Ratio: 0.99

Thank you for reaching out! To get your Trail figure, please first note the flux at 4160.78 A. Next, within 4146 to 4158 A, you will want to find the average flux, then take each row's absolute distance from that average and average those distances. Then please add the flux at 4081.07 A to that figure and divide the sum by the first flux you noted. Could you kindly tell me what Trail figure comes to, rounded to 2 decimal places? 1.10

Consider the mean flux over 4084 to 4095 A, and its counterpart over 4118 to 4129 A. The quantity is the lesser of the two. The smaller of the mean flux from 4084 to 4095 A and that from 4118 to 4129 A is 1.27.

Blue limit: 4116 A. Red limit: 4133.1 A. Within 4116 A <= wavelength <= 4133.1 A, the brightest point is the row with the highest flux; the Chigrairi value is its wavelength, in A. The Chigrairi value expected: 4116.94 A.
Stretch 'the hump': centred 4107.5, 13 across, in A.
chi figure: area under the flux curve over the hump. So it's 16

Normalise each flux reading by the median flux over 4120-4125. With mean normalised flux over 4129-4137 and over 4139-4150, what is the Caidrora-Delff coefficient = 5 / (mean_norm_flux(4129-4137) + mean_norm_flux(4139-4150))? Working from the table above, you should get 2.747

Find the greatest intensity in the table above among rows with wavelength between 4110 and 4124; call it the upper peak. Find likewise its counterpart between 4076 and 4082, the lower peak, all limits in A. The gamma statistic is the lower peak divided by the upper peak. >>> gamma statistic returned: 0.96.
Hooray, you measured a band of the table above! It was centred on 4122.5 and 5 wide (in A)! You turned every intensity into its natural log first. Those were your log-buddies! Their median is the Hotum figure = 0.29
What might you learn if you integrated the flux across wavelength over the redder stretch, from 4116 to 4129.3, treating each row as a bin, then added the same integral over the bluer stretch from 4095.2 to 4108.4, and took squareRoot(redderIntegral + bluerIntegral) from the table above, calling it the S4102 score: 5.70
